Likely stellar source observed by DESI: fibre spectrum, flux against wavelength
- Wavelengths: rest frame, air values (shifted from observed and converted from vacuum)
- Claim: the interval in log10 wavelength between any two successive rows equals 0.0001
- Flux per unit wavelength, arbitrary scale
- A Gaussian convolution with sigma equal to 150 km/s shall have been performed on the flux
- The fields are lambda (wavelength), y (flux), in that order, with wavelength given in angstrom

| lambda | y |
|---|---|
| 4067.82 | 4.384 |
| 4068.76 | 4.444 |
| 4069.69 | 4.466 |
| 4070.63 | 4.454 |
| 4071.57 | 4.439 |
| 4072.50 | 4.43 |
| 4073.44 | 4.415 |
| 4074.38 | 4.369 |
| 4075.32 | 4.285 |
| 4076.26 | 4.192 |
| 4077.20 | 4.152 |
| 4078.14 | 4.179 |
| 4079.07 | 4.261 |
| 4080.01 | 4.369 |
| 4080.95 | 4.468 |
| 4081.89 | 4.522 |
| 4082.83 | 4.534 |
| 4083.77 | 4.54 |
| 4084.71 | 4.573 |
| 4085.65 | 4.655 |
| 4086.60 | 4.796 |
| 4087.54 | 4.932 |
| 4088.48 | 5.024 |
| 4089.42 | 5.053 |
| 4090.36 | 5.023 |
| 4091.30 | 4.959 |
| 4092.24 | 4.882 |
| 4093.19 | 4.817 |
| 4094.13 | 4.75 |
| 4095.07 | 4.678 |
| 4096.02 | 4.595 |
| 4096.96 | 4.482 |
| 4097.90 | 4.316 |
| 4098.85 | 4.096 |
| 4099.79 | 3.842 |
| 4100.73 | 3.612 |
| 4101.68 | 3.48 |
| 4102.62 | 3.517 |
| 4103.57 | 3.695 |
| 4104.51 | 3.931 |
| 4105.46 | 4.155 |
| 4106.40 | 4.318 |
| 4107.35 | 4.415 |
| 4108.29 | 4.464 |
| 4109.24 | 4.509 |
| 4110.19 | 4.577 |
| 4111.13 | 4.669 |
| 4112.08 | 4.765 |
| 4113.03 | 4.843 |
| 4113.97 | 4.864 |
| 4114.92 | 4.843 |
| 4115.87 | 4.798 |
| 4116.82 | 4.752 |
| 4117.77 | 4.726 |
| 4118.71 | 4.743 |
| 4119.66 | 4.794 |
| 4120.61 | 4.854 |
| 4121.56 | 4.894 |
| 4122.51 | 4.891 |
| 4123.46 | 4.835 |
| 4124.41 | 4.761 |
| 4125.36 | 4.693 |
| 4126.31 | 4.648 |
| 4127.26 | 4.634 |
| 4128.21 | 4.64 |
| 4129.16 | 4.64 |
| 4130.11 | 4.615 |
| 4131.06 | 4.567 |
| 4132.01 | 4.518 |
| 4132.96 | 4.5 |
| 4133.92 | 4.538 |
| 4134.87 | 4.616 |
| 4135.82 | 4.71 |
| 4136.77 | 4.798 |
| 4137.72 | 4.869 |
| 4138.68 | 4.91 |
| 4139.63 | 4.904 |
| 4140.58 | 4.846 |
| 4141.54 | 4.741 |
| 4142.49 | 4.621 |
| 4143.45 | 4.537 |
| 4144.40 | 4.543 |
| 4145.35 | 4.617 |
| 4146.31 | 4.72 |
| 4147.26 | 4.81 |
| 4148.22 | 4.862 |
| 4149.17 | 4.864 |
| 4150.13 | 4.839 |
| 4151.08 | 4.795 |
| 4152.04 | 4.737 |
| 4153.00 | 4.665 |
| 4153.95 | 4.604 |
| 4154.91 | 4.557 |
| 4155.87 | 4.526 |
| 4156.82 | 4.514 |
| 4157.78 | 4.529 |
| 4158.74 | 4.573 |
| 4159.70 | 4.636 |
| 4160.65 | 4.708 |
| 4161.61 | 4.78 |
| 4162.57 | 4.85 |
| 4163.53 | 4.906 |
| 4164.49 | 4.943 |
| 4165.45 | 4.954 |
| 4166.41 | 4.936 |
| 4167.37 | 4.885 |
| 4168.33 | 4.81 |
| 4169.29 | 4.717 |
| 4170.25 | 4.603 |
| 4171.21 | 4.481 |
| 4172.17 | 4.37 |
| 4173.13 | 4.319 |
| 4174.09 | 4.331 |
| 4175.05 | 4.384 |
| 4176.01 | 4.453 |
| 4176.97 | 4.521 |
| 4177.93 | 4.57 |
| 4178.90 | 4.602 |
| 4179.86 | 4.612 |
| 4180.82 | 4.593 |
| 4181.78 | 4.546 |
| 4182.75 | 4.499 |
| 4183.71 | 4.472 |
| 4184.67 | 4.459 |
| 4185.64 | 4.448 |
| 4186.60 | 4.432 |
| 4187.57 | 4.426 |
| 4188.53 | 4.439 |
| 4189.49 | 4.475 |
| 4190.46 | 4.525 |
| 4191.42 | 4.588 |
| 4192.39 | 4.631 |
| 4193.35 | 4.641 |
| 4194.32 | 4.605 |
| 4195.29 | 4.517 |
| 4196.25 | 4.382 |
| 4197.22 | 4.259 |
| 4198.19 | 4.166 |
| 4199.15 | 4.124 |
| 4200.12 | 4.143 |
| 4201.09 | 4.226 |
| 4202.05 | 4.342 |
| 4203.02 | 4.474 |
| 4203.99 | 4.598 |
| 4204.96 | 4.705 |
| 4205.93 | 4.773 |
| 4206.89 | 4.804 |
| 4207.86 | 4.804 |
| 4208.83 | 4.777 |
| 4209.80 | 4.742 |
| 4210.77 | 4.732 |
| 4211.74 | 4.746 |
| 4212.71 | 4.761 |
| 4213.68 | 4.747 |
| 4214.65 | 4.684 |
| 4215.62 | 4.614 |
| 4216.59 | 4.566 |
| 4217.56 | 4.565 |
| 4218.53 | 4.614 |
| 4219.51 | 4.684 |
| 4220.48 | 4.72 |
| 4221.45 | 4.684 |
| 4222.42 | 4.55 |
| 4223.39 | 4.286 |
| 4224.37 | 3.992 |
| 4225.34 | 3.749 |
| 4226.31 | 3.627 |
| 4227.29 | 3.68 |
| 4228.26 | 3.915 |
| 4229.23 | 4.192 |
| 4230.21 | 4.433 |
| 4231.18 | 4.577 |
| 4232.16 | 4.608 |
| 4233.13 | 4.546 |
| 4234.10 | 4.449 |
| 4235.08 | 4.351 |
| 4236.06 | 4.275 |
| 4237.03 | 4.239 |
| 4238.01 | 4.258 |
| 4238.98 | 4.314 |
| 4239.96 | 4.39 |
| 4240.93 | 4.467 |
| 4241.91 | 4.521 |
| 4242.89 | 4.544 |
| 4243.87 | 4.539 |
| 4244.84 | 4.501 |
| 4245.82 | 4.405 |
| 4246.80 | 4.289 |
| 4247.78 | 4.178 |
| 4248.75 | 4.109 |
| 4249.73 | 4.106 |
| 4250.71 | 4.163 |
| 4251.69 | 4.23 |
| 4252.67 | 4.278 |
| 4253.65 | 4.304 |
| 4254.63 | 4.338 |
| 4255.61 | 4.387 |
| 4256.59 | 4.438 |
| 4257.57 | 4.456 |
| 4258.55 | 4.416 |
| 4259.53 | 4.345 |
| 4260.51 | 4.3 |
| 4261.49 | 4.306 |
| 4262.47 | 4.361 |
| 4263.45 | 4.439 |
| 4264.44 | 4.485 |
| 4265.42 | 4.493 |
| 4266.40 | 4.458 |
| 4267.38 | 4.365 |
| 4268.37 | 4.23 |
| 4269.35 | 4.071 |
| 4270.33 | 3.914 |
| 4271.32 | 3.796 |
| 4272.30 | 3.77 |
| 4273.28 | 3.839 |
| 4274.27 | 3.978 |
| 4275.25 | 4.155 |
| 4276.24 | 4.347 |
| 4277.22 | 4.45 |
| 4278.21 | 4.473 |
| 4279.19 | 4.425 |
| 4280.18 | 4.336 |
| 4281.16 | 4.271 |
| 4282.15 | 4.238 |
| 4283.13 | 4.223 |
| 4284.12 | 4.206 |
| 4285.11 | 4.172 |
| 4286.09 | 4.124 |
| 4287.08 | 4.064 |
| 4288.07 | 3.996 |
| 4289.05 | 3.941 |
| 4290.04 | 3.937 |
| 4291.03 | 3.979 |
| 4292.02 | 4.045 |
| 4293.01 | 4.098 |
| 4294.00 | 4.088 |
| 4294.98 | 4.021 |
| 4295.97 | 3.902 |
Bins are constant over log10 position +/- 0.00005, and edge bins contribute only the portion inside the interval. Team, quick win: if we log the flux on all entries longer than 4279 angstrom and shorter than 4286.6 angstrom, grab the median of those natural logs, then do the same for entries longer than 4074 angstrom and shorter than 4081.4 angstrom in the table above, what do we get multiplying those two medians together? 2.09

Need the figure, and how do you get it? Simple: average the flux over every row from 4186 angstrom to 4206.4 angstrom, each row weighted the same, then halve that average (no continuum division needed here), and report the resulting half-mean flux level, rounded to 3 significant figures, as 2.23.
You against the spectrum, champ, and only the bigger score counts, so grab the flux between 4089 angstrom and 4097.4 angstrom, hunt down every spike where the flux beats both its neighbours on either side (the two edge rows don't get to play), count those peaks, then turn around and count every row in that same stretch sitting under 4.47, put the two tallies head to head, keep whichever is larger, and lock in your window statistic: 0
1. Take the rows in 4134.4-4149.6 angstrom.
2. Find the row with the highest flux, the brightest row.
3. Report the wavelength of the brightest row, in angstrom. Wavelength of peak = 4138.68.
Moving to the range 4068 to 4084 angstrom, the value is 4083.77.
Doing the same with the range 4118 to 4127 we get 4121.56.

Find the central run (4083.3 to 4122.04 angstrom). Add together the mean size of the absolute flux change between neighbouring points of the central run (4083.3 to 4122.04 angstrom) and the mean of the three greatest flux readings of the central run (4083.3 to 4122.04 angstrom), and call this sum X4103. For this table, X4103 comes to 5.13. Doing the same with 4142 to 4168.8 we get 4.99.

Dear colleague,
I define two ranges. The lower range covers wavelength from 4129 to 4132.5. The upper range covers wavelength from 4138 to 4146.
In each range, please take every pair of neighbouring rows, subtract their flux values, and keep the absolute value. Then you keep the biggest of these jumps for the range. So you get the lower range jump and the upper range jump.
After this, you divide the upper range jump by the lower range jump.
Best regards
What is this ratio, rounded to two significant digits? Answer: 2.4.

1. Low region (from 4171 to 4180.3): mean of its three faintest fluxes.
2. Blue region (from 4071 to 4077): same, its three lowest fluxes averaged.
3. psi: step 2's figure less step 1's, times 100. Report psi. -6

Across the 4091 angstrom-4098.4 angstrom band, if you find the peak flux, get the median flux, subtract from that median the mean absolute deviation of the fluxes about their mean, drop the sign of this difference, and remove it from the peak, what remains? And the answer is 0.41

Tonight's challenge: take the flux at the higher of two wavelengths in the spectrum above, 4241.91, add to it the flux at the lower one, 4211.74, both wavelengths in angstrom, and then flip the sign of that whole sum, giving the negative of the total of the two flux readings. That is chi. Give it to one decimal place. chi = -9.3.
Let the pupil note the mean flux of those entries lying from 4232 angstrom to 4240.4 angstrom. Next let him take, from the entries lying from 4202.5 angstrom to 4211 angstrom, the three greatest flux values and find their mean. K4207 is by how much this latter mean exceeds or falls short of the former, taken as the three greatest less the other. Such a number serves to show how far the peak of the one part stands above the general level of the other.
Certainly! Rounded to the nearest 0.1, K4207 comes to 0.4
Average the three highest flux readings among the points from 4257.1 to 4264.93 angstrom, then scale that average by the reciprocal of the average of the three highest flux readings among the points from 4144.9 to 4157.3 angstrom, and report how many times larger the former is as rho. 0.92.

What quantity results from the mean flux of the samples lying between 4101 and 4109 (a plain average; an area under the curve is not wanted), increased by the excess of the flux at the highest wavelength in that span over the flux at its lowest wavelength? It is 4.98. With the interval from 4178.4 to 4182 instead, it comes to 4.53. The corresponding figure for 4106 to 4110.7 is 4.72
